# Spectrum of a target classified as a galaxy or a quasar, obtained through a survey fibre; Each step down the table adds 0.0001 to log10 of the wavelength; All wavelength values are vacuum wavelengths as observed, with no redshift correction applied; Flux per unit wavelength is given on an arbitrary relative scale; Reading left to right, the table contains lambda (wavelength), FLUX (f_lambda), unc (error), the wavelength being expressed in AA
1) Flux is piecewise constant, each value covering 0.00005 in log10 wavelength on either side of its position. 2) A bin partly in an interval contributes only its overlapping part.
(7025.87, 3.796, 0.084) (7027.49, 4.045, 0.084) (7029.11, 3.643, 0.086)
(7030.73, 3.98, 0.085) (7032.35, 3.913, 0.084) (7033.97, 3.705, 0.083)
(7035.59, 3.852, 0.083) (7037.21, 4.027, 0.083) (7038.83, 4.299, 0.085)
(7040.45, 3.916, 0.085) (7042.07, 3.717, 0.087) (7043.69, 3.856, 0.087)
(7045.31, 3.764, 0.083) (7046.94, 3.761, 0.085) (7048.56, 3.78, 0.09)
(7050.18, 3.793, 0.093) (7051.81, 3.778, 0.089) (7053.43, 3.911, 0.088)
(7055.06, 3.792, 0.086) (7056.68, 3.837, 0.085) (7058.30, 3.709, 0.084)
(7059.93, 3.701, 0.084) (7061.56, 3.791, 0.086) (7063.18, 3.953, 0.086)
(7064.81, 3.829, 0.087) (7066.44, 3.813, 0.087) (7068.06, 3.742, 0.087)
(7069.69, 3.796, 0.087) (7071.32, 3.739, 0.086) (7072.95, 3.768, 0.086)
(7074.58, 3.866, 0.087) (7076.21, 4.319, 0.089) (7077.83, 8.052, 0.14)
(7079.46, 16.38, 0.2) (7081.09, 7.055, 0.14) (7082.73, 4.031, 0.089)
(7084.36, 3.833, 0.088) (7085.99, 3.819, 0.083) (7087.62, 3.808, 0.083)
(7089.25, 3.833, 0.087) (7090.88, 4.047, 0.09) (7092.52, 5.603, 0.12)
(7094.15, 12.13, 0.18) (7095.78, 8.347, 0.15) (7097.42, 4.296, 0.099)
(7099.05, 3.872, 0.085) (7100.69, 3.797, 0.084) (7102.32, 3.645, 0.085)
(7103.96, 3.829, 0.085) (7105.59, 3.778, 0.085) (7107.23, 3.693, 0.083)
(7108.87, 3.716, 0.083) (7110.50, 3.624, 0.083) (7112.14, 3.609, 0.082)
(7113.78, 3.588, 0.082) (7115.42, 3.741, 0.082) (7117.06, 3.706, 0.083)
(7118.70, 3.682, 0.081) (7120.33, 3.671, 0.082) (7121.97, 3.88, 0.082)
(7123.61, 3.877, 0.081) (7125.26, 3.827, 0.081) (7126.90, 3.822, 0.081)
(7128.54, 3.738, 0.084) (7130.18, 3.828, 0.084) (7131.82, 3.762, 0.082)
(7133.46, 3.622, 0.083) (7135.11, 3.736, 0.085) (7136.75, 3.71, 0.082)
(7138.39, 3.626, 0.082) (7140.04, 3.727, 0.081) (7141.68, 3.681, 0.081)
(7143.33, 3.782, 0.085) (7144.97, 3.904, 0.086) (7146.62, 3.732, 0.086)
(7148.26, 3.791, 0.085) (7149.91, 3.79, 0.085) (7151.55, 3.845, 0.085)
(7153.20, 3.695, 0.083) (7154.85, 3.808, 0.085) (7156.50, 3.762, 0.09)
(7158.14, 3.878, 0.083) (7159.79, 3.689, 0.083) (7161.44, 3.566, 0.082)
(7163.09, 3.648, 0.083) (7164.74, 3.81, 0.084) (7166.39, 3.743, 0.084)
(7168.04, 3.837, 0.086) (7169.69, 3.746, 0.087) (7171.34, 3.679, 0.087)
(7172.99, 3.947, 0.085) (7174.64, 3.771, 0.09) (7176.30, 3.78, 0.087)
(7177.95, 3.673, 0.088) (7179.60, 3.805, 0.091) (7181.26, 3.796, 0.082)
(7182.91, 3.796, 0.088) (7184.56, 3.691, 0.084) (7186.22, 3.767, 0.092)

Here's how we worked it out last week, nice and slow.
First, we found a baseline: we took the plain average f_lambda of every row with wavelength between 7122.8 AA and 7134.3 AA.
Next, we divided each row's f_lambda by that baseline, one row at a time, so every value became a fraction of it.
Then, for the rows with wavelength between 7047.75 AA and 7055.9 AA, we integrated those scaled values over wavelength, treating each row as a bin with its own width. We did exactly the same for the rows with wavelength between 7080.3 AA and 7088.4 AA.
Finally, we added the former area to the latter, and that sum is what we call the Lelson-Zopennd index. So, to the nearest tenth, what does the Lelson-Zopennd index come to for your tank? 17.9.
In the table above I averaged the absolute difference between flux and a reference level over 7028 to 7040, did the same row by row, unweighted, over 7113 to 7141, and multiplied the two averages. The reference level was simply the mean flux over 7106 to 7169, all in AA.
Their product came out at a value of 0.015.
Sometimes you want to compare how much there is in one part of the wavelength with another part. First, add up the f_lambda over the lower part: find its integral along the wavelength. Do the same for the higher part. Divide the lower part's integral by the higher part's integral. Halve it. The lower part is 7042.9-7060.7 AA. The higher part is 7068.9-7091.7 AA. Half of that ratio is 0.3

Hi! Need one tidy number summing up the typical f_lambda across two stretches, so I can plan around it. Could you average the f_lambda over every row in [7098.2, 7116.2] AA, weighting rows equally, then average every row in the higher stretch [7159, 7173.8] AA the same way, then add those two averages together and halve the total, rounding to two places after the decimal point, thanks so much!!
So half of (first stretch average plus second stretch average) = 3.73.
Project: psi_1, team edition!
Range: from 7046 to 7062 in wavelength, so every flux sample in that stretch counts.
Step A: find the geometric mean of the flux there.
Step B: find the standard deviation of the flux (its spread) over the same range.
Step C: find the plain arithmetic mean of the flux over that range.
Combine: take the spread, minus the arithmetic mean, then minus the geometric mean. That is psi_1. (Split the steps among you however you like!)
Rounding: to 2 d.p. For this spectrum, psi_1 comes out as -7.51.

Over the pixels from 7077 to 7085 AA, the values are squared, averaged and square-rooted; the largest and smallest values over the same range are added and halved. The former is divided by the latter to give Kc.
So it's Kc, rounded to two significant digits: 0.90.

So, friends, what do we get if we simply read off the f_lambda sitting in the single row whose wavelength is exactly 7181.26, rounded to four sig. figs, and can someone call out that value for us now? 3.796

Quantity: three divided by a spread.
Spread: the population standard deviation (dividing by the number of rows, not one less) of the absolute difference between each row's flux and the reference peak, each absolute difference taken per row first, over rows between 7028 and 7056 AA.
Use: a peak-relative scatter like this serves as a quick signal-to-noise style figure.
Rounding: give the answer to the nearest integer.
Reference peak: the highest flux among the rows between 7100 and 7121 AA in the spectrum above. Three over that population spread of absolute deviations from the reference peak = 29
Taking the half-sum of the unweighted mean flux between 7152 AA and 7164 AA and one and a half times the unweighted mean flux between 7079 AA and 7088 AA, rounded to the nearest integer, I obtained 7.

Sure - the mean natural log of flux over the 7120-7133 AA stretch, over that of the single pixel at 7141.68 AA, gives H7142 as 1.02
